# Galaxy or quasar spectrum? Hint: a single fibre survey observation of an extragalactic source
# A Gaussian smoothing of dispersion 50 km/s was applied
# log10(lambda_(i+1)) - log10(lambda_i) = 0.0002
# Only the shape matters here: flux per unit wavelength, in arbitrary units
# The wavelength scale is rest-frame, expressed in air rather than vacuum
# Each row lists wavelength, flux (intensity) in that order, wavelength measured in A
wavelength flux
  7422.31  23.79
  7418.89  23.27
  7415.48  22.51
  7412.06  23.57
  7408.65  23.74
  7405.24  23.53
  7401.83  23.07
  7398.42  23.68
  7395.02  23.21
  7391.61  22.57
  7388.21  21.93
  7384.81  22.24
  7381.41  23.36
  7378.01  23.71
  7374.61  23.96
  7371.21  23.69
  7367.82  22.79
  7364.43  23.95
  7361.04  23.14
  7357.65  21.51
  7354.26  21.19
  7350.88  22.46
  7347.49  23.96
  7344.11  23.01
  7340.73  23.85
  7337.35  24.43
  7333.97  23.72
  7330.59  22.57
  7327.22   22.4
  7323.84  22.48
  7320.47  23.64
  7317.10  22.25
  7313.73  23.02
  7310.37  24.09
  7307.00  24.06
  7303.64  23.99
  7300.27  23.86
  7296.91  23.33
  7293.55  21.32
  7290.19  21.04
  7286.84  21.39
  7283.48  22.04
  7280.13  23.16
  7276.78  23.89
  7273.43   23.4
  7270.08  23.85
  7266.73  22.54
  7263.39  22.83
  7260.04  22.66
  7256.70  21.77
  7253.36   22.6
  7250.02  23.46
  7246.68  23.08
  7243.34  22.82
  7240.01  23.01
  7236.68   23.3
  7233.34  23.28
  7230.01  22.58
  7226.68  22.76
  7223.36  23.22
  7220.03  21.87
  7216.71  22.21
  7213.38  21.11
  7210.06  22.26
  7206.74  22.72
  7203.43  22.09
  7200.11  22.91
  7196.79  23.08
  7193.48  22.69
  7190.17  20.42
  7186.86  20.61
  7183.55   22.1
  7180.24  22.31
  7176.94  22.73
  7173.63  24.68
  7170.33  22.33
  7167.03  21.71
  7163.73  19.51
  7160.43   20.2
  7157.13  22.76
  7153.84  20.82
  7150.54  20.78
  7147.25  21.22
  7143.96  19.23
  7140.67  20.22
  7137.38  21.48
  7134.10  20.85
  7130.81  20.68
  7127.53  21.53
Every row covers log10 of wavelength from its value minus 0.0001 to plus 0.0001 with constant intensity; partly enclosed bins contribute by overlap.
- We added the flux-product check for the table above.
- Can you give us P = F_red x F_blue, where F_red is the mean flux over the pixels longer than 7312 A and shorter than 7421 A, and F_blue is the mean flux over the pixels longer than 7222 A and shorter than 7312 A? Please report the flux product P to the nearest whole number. 529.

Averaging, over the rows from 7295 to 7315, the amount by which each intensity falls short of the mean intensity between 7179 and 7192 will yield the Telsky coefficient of -2.4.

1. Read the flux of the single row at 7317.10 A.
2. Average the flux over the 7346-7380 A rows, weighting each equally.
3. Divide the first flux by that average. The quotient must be 0.966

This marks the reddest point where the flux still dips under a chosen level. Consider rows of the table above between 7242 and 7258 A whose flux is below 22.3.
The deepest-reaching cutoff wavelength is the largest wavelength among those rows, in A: 7256.70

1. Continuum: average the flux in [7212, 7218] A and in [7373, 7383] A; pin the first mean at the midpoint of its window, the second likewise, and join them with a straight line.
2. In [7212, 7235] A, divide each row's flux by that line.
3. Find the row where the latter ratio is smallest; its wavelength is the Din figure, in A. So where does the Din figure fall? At 7213.38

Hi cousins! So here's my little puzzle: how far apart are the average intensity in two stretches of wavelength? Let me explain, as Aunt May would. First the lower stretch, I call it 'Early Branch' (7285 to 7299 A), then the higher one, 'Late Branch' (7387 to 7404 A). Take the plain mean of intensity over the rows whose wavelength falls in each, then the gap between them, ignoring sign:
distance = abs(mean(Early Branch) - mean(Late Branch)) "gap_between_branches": 1.1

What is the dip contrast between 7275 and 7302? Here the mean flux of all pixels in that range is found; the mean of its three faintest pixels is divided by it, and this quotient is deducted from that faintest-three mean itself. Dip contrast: 20.3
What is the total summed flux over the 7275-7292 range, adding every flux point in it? 112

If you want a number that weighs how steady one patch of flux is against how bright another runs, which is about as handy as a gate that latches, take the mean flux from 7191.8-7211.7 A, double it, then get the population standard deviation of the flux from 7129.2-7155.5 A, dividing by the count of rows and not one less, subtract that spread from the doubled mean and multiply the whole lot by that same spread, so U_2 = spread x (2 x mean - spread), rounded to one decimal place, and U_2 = 28.7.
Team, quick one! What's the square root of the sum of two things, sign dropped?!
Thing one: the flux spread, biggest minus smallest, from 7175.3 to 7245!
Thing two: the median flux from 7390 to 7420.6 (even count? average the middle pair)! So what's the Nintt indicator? 5.11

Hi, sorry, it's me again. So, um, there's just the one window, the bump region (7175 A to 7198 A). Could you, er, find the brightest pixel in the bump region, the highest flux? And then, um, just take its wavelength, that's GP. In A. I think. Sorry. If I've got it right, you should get 7196.79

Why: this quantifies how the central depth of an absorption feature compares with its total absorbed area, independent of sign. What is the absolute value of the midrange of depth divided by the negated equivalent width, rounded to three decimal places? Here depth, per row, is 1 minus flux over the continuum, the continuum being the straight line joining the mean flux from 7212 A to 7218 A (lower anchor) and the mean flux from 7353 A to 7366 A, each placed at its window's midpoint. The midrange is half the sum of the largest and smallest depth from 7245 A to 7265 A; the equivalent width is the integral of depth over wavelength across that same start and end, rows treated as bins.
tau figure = 0.044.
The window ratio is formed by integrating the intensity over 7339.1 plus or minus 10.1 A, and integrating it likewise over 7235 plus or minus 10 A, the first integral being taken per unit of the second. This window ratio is 1.04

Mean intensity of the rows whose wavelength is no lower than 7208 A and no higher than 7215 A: 21.7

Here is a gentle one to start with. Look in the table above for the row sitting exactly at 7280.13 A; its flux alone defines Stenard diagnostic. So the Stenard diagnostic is 23.16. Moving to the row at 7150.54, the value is 20.78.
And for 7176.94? 22.73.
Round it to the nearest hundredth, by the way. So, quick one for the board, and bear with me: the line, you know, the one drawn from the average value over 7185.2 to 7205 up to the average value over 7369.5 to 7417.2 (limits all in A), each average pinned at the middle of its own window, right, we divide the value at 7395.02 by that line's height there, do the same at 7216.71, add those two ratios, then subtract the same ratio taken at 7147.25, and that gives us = 1.03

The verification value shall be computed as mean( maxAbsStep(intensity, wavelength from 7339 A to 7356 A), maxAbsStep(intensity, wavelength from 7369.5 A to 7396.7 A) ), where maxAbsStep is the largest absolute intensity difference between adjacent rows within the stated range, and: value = 1.31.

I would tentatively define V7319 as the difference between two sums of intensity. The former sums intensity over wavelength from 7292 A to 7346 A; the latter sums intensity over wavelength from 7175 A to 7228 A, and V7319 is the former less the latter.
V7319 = 17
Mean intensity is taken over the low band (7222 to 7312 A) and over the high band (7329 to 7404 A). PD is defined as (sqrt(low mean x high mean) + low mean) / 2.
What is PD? 22.98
